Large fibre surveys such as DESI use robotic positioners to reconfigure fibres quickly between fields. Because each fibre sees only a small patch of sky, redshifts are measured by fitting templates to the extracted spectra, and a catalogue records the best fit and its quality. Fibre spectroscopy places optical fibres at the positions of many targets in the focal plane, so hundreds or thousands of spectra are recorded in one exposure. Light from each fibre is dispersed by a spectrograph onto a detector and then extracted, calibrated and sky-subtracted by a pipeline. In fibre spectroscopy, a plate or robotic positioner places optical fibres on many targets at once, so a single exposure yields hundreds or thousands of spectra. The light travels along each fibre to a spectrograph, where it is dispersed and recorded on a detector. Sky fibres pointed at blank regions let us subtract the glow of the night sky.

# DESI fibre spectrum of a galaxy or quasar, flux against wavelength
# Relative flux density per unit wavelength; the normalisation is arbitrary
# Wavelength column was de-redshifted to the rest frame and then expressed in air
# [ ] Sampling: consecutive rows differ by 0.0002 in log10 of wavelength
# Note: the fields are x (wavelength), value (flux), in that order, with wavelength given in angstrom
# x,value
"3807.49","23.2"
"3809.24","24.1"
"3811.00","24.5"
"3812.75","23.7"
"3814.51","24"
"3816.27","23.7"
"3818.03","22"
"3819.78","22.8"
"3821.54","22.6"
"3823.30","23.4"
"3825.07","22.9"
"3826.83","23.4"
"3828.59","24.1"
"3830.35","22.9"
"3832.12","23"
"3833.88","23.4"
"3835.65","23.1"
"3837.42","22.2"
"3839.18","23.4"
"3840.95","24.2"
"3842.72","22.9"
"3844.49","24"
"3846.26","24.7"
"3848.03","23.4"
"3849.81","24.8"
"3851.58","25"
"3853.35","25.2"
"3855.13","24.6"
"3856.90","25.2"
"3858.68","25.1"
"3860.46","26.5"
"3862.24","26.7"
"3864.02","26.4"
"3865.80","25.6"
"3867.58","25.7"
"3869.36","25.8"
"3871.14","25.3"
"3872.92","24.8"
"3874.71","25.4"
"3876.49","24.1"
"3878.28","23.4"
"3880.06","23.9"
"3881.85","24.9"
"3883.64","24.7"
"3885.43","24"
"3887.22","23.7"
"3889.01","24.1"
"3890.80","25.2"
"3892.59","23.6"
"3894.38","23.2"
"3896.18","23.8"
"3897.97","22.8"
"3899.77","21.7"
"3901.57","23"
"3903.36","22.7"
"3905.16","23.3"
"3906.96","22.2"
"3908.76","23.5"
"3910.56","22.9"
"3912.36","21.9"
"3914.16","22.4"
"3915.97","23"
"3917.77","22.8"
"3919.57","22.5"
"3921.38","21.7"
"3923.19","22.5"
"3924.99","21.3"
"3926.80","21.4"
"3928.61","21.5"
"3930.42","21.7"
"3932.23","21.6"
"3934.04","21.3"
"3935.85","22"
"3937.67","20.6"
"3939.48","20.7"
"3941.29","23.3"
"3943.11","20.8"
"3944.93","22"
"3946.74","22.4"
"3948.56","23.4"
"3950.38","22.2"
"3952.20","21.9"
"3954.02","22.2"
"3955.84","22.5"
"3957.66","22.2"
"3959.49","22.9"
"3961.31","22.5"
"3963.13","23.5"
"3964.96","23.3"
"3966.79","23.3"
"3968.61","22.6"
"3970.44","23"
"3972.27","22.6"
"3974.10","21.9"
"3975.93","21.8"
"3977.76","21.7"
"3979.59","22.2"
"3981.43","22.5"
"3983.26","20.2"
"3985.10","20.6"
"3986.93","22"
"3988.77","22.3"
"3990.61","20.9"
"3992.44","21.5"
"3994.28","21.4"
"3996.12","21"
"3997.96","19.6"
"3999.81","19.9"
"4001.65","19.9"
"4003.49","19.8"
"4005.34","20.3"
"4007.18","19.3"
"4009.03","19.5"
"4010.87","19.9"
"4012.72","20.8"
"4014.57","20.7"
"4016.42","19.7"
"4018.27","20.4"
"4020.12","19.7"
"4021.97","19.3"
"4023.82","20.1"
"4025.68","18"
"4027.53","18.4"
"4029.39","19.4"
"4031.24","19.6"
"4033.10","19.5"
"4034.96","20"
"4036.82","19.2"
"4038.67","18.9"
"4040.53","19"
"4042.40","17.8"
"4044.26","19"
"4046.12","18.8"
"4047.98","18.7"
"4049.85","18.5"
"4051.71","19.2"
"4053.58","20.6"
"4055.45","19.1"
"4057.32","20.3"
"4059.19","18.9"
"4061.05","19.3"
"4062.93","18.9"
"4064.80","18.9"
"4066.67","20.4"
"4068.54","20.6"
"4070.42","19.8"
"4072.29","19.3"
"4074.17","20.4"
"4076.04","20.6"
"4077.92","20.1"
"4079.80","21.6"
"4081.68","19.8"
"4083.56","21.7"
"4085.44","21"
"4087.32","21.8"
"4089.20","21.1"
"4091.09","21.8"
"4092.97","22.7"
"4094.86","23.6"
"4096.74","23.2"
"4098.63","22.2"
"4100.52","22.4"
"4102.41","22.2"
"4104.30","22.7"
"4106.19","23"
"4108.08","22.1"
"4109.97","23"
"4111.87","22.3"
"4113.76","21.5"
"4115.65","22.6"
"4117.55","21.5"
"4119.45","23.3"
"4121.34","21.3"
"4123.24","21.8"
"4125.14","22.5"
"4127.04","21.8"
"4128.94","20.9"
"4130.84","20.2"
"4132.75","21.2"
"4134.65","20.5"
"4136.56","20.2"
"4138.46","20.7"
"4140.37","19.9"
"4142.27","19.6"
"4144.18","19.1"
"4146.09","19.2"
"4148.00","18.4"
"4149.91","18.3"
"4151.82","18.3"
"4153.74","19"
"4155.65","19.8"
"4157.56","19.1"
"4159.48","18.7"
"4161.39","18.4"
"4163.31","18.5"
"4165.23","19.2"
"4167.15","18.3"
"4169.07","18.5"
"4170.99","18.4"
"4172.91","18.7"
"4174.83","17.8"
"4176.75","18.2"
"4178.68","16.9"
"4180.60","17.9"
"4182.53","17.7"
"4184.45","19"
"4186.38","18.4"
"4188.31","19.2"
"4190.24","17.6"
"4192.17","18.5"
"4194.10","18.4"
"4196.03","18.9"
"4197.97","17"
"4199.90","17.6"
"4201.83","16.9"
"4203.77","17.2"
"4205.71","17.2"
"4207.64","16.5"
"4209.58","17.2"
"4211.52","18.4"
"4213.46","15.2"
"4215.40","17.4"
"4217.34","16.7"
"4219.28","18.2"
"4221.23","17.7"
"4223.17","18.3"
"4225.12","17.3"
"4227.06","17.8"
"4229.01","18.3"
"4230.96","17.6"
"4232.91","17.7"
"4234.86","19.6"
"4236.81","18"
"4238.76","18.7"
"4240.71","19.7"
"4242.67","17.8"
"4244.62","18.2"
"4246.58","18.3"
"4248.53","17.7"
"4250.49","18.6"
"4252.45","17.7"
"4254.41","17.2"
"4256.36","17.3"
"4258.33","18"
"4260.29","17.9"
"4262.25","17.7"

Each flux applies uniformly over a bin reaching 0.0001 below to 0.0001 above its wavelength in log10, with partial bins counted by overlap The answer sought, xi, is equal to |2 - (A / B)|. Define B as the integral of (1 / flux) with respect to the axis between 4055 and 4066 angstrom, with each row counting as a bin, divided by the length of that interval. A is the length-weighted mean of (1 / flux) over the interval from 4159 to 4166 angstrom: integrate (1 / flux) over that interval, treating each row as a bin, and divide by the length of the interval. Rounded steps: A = 0.054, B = 0.052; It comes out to 0.97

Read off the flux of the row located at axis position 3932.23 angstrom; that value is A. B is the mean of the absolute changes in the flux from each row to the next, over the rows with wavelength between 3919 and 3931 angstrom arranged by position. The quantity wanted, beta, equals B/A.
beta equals 0.025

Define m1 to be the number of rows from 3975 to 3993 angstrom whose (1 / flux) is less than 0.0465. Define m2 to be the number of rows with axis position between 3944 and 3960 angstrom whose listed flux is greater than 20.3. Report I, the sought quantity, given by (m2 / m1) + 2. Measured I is 3.50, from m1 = 6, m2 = 9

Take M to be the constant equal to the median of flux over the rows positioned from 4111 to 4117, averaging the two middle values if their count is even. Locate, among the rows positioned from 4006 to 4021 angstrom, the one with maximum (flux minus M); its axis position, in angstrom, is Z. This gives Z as 4012.72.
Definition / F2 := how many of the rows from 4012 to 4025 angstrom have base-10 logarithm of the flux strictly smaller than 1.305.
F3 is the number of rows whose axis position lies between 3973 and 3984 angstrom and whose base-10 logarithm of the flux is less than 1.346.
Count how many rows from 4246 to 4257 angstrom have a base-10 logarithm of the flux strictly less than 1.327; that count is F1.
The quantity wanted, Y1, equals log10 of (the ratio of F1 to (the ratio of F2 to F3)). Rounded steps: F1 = 6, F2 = 4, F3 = 4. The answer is 0.78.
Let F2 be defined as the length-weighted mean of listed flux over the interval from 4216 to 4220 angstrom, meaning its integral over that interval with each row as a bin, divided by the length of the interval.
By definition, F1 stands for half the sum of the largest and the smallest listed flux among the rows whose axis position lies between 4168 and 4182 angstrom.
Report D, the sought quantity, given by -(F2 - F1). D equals 0.4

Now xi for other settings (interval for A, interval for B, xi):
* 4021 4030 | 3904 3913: 0.80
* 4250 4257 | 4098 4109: 0.73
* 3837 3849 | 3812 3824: 1.02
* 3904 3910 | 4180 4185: 1.21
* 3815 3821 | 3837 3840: 1.00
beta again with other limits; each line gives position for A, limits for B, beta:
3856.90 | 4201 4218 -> 0.045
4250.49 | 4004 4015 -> 0.028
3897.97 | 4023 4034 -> 0.033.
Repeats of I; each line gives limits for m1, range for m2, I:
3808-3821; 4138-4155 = 2.14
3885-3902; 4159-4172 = 2.00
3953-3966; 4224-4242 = 2.00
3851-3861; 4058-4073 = 2.33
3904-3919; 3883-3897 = 3.00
